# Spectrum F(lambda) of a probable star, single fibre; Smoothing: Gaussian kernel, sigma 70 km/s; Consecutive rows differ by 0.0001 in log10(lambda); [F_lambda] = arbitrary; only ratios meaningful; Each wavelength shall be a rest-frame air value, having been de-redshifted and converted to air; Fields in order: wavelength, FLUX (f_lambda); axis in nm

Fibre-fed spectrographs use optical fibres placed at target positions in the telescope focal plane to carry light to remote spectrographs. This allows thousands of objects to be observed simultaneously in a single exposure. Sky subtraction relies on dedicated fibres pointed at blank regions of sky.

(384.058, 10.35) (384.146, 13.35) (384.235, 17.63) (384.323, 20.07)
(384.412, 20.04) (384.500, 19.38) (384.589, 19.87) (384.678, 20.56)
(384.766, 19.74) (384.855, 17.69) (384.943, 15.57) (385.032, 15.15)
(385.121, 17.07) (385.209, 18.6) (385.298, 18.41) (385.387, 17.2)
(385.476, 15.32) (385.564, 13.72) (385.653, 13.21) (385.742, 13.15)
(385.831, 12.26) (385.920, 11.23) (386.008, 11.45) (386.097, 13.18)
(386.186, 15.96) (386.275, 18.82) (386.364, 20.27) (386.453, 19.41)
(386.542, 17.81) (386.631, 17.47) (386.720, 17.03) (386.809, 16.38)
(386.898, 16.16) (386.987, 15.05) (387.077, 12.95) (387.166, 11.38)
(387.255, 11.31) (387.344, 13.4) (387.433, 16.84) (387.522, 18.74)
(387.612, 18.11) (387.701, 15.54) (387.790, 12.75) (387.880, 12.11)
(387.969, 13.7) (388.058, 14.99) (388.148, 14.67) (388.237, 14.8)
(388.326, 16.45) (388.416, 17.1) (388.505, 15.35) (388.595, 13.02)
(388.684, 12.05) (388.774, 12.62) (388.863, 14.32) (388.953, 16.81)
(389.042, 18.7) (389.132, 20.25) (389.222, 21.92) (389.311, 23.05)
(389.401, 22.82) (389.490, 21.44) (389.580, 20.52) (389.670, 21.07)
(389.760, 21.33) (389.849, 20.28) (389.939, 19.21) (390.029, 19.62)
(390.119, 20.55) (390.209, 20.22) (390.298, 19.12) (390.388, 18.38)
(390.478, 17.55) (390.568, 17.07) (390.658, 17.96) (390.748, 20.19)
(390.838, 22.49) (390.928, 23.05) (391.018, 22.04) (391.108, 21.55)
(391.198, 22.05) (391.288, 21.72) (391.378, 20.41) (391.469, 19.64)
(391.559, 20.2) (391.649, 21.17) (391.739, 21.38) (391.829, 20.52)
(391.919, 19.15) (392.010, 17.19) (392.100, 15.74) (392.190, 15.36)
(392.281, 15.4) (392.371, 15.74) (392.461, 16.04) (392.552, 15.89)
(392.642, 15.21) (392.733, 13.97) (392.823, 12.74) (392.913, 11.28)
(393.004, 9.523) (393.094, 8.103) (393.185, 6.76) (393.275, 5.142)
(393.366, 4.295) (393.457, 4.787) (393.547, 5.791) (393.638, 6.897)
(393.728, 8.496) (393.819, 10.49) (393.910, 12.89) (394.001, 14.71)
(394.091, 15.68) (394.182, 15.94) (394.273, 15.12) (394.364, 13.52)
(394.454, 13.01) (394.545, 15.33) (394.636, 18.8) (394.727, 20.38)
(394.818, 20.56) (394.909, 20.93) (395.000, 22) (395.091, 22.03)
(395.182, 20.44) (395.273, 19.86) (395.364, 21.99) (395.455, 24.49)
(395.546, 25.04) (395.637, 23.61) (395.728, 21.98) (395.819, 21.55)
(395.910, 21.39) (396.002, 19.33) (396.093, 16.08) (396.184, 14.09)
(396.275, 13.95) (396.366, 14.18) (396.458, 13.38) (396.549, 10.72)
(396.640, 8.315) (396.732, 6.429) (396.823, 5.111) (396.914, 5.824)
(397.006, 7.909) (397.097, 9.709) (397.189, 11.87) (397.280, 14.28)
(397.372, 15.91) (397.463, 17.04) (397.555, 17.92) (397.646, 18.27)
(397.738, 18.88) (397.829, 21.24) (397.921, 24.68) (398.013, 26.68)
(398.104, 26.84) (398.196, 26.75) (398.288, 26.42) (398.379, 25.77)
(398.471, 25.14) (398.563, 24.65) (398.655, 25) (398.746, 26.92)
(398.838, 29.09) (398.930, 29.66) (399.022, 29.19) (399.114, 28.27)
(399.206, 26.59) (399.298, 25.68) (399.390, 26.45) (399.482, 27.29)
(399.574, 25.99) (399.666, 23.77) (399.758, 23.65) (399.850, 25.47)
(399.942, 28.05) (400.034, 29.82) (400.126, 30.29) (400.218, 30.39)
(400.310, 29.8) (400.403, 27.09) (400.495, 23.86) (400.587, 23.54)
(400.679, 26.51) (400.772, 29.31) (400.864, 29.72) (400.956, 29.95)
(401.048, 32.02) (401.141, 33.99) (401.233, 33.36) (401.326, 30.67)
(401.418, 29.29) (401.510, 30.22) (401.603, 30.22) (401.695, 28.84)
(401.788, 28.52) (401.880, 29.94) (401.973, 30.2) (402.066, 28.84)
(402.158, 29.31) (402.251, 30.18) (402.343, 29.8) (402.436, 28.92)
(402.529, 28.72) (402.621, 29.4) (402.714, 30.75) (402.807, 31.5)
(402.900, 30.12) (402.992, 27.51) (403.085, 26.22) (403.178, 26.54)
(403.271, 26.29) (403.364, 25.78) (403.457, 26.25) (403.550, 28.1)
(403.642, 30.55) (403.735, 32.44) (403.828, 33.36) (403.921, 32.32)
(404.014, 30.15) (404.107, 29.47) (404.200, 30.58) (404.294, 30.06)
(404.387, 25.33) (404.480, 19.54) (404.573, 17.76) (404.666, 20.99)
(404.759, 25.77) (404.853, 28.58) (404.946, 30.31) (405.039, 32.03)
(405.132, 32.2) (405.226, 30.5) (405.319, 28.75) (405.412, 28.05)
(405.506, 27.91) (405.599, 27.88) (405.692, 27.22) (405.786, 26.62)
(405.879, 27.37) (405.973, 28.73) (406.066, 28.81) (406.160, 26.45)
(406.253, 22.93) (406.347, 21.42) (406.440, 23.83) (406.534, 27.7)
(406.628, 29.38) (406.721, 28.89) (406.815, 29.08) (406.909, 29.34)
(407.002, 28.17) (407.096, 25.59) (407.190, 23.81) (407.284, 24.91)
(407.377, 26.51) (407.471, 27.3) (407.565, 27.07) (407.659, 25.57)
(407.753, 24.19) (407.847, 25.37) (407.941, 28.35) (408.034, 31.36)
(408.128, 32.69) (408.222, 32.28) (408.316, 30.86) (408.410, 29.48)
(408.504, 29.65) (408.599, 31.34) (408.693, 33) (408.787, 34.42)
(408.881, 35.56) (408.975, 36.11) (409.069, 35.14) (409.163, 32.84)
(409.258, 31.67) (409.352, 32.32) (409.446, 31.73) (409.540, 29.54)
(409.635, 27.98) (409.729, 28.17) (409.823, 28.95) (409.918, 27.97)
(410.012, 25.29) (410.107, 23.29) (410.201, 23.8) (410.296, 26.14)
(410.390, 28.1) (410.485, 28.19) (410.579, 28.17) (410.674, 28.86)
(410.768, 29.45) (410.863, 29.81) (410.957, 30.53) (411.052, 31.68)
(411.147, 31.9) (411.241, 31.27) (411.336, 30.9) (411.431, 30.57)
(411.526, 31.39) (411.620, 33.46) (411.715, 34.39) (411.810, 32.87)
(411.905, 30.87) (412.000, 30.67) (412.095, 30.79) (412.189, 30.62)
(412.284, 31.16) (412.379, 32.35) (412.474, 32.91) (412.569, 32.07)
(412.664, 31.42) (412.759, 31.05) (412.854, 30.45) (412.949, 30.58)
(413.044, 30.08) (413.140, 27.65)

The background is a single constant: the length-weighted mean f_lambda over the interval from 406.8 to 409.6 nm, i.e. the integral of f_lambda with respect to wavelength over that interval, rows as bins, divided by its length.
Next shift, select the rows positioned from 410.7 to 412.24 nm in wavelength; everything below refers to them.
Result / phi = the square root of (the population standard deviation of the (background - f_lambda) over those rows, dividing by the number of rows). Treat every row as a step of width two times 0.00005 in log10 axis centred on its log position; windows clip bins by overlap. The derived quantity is 1.12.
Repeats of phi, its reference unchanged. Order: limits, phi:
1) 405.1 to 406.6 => 1.62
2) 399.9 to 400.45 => 1.11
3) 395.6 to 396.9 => 2.40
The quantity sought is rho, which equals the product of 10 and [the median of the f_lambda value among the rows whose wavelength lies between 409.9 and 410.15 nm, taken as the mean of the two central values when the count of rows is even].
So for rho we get 253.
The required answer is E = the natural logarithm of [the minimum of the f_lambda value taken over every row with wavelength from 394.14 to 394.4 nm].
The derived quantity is 2.6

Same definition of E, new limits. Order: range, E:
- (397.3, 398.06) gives 2.8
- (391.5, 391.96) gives 3.0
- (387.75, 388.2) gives 2.5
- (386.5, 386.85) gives 2.8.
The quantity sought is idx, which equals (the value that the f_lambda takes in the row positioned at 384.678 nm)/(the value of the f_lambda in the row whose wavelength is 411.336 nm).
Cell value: 0.67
